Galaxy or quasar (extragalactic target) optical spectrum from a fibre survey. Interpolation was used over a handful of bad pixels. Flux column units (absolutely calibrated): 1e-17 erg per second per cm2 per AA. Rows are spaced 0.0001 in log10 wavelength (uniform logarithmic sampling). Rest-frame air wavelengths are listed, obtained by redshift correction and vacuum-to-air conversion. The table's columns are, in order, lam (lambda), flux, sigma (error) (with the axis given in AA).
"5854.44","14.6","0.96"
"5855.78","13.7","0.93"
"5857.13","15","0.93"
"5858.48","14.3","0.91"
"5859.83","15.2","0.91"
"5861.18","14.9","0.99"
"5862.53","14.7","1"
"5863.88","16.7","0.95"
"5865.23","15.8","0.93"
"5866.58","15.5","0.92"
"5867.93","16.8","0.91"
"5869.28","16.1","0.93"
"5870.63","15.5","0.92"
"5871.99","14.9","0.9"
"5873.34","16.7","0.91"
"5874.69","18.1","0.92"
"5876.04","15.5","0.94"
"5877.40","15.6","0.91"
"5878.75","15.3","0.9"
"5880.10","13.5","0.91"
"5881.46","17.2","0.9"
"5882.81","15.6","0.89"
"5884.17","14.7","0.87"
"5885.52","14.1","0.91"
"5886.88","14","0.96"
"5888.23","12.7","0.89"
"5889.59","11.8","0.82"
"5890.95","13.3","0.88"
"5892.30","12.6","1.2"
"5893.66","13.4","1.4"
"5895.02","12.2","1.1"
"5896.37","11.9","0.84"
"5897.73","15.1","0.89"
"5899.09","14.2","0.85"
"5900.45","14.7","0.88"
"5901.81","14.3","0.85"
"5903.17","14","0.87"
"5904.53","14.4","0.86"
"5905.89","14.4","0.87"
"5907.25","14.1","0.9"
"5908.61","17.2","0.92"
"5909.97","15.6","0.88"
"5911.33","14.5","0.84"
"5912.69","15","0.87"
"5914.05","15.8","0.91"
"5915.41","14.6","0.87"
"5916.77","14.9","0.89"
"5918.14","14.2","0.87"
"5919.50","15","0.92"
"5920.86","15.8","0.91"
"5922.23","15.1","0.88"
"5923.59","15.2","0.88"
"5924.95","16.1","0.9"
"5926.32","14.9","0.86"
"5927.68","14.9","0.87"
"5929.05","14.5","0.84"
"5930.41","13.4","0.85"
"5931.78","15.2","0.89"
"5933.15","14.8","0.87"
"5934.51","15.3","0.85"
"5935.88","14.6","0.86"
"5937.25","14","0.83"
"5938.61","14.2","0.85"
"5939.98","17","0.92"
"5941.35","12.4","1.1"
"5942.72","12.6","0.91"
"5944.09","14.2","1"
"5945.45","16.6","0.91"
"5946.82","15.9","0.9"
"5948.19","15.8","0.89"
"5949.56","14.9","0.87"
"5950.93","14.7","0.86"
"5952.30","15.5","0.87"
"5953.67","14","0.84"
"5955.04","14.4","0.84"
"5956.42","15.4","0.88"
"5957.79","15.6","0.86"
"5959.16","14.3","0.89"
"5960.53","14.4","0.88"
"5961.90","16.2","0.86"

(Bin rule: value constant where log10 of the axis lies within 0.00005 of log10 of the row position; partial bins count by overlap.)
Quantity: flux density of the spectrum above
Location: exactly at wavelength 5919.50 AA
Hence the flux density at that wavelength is 15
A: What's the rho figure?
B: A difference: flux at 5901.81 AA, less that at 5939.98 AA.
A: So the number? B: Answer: -2.7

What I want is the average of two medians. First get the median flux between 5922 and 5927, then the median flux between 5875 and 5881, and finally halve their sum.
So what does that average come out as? 15.3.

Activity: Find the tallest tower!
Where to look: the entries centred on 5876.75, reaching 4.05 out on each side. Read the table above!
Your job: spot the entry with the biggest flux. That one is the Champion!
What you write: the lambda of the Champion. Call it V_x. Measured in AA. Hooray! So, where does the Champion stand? 5874.69 AA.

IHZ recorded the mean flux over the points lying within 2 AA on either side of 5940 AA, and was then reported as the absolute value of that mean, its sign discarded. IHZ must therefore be 14.5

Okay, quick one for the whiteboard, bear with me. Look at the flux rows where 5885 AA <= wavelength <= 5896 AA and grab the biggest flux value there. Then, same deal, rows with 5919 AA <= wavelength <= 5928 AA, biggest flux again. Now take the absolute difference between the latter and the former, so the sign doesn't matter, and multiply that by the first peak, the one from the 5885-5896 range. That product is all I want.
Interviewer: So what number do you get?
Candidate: 28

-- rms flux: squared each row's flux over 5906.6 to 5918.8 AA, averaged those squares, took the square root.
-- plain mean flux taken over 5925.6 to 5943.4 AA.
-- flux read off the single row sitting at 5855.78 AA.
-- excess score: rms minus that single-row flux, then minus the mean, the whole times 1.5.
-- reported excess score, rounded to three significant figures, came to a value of -19.5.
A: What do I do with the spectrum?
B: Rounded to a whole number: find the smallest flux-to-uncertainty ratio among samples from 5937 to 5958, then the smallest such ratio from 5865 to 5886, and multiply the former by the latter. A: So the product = 167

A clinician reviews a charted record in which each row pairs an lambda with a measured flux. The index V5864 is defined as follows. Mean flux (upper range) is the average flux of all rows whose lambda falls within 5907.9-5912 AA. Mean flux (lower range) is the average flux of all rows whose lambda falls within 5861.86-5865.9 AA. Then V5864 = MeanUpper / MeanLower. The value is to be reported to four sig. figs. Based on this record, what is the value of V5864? 1.002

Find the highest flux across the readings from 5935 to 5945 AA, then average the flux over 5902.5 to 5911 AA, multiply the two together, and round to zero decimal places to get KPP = 254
